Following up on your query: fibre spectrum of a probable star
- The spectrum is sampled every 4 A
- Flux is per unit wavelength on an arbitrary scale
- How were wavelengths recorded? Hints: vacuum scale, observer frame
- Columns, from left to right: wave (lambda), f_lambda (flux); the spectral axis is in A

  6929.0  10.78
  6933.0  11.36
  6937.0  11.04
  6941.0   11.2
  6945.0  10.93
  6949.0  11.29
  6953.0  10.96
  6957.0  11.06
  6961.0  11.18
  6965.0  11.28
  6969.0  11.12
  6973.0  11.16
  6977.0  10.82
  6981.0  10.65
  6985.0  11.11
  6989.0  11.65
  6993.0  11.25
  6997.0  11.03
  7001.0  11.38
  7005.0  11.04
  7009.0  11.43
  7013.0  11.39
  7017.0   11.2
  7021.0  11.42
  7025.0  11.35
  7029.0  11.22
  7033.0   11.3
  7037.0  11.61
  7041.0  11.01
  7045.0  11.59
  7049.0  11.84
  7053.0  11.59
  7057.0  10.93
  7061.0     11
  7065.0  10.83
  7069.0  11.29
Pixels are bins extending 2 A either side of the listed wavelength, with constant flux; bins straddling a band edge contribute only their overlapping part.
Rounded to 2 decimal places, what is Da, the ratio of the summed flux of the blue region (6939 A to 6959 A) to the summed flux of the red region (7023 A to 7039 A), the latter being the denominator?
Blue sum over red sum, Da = 1.22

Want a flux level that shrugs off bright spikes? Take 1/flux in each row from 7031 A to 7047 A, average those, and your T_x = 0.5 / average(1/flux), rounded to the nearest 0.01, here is 5.69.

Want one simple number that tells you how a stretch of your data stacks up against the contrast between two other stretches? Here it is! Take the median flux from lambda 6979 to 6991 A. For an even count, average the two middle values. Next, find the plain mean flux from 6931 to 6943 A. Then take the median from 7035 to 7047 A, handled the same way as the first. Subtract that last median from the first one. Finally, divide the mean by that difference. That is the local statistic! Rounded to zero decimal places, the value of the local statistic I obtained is -23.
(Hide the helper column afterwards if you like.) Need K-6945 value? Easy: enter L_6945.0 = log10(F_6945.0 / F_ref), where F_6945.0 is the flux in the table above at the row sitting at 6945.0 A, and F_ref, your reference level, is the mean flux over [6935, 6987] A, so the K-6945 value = -0.005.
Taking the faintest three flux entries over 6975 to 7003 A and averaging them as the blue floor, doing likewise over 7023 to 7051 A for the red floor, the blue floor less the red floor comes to -0.34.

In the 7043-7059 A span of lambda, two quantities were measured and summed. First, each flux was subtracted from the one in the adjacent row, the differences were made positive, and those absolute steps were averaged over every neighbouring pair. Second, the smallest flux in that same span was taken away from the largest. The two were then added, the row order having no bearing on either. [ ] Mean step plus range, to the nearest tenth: 1.3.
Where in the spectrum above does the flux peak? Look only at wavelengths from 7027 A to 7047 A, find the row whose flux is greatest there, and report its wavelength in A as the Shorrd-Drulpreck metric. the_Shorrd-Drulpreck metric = 7037.0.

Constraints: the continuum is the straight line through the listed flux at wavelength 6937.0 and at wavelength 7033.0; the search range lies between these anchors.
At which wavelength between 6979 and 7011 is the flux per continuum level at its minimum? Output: 6981.0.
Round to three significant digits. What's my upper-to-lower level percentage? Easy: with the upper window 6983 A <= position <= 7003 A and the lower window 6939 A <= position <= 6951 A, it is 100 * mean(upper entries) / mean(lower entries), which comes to 101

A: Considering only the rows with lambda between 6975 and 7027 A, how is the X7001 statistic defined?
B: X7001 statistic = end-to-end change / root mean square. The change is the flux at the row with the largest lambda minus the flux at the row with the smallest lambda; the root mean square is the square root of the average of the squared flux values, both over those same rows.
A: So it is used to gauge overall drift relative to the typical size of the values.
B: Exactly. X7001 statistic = 0.05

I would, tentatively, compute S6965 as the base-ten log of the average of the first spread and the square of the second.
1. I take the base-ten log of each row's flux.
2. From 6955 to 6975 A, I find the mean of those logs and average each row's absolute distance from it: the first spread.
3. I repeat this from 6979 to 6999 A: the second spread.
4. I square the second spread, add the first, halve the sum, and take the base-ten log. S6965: -2.94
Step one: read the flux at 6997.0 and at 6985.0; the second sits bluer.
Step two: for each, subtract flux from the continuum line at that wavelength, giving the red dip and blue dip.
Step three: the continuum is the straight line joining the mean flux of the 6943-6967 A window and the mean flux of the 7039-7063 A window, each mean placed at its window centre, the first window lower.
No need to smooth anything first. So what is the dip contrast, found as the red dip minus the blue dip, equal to 0.11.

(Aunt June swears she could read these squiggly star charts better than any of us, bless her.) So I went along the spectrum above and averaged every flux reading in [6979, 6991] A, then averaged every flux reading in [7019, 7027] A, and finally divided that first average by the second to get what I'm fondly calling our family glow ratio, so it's 0.978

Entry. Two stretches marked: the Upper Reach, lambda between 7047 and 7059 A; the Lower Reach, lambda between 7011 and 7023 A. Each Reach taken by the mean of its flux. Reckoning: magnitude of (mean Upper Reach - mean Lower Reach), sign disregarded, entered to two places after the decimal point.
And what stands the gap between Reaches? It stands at 0.12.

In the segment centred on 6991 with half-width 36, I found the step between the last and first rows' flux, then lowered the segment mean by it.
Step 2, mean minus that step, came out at 10.9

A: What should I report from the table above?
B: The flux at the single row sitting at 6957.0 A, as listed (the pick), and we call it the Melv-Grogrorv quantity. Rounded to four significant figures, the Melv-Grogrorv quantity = 11.06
